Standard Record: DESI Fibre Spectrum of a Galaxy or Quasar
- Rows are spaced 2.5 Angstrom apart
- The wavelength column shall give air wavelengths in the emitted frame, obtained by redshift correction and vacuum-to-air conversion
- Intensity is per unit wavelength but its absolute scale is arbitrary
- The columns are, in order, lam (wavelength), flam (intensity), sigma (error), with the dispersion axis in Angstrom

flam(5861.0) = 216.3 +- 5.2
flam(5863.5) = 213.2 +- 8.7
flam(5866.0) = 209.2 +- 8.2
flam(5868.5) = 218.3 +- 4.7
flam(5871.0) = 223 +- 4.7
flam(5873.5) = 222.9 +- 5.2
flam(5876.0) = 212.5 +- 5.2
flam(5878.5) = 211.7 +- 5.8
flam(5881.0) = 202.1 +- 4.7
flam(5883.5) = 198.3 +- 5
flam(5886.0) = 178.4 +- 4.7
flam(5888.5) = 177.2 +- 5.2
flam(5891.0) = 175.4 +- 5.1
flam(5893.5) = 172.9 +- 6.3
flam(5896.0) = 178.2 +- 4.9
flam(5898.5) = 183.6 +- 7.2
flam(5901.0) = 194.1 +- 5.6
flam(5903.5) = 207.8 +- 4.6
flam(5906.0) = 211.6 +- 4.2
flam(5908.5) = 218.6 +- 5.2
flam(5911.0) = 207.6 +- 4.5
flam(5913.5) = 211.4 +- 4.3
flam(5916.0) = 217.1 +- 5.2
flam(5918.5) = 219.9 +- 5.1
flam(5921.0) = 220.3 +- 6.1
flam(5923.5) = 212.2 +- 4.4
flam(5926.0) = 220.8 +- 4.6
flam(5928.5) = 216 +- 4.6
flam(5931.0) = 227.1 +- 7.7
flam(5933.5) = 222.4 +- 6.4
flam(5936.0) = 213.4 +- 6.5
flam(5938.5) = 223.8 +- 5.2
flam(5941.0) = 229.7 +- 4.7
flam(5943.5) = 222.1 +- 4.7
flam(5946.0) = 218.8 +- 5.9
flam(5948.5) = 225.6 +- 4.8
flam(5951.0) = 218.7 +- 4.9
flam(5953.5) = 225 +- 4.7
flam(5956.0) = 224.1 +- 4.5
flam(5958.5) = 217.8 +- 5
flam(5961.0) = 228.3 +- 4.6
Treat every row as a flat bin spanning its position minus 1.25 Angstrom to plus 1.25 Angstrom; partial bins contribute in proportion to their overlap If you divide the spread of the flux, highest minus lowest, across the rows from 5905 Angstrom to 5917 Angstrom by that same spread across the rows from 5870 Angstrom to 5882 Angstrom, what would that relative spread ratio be 0.53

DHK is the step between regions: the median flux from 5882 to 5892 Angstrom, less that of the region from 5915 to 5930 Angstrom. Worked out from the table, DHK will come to -41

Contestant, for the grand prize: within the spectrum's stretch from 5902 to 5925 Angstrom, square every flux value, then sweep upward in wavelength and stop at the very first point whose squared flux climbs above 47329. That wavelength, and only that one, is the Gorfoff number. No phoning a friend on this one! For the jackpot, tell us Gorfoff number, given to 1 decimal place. 5908.5 Angstrom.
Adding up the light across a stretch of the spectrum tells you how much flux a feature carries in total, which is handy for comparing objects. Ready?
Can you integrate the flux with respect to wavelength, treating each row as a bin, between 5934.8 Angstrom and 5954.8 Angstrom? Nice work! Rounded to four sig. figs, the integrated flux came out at 4443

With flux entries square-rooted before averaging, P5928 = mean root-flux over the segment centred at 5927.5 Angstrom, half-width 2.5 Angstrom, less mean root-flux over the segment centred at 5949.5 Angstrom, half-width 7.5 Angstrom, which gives -0.13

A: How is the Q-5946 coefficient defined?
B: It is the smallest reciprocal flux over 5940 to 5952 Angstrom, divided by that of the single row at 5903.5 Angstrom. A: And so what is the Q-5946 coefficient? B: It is 0.90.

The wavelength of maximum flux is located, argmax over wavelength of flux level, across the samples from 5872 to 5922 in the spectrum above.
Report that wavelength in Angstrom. 5873.5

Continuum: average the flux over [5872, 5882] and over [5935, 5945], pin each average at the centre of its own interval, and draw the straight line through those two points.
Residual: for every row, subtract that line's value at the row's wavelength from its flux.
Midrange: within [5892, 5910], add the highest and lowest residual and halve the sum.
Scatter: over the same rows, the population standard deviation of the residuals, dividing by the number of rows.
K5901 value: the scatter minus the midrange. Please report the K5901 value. 36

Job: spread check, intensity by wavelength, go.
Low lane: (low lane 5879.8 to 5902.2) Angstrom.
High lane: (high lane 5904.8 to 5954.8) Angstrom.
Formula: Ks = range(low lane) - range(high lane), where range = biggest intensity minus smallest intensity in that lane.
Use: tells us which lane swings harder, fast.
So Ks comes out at 7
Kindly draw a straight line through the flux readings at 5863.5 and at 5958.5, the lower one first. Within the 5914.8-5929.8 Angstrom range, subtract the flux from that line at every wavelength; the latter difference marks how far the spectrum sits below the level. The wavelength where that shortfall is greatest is 5923.5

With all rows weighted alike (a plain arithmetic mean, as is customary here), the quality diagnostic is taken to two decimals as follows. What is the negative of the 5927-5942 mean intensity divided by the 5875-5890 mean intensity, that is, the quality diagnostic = -1.13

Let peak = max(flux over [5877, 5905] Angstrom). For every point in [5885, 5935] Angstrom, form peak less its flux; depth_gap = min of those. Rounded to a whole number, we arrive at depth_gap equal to -15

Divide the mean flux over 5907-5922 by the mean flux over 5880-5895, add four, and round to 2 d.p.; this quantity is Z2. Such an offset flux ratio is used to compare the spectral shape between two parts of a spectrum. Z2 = 5.17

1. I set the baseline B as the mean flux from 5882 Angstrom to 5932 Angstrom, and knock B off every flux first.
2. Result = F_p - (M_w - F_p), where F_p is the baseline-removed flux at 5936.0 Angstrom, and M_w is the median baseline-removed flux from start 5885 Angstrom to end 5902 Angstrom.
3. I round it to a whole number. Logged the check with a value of 46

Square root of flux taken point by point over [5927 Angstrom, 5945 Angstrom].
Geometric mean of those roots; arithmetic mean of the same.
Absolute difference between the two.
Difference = 0.001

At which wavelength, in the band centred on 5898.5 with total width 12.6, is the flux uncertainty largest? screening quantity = 5898.5 Angstrom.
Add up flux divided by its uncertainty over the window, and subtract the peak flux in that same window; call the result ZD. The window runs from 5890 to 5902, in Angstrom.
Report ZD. -36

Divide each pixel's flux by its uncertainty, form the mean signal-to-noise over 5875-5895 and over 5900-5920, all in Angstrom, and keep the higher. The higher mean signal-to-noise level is 44.1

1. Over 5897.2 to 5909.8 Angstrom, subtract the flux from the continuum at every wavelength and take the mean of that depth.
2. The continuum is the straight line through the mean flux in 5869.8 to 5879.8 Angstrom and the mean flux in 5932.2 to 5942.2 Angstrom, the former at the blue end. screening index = 16.6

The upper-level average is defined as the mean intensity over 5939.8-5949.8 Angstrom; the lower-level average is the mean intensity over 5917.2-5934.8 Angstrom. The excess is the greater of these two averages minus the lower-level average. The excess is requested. 4.2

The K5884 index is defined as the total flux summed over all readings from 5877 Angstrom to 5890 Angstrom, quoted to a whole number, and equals 968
